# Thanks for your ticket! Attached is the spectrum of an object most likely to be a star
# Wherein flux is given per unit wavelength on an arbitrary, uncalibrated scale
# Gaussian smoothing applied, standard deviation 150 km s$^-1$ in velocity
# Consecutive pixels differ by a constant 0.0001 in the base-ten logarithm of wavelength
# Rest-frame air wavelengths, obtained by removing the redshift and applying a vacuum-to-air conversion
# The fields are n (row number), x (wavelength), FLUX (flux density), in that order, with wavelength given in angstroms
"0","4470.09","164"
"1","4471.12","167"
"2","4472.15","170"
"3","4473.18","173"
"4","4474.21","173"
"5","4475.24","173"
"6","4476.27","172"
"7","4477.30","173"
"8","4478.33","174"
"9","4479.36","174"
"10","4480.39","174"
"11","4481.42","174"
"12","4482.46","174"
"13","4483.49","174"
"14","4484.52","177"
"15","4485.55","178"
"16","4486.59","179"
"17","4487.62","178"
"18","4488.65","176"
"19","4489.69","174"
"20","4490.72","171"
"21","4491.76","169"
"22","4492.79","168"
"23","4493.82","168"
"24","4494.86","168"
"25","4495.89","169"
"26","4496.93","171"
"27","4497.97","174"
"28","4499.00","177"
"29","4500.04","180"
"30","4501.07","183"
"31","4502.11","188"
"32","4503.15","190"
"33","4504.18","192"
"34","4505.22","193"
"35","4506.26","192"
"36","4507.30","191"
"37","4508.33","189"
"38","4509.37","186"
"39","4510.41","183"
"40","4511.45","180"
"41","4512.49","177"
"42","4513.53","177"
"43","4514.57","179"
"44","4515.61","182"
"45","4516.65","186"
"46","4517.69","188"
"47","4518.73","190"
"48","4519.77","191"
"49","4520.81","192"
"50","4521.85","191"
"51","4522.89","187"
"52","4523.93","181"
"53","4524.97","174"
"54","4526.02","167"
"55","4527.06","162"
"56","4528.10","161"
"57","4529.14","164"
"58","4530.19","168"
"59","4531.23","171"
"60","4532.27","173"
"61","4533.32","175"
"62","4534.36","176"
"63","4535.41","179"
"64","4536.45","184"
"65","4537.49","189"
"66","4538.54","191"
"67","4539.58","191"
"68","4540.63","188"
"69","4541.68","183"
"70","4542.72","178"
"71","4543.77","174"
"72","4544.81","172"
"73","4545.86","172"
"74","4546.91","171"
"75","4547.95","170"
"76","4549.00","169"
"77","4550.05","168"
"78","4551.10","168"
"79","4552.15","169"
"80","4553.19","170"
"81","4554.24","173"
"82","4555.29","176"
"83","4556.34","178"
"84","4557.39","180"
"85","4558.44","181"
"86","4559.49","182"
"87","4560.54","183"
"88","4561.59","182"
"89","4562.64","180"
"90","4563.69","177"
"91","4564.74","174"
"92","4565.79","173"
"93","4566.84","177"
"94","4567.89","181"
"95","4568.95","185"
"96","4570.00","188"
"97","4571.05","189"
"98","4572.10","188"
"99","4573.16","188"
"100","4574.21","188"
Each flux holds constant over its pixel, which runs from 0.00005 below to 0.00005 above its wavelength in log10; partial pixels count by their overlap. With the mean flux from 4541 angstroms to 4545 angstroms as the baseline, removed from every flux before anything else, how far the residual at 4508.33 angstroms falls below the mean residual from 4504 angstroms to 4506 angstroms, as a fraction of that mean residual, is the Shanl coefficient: 0.2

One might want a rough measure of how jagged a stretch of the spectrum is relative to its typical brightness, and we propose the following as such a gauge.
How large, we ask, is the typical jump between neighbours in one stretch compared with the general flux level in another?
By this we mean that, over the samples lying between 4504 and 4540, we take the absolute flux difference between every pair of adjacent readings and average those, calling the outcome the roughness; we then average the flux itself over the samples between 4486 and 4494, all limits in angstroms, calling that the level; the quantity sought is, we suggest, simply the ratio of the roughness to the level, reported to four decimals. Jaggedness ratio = 0.0158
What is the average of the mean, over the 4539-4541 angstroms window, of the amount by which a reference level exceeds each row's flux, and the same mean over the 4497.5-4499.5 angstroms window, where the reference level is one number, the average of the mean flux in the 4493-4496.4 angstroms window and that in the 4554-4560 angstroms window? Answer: -9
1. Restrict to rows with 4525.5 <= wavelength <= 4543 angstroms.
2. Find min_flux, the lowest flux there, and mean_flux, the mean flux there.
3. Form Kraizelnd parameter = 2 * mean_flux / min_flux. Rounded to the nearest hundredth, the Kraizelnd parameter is 2.19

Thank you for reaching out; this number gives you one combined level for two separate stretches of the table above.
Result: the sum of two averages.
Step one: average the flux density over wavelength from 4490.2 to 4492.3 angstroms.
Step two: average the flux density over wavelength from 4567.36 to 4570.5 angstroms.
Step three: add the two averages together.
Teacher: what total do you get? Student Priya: 355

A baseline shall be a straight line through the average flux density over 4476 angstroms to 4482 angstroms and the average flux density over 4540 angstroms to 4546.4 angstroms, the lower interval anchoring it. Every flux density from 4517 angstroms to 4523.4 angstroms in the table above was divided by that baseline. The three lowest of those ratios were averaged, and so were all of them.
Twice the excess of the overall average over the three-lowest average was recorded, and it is 0.017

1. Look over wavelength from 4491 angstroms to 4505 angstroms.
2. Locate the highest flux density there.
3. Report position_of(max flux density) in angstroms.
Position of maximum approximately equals 4504.18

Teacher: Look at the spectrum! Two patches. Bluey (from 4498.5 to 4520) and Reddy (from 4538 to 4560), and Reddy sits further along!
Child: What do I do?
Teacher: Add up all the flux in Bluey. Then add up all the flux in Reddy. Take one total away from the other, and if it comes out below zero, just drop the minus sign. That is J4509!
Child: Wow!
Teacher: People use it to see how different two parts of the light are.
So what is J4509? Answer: 190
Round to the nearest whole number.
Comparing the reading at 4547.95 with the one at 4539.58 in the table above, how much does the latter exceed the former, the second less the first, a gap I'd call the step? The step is 21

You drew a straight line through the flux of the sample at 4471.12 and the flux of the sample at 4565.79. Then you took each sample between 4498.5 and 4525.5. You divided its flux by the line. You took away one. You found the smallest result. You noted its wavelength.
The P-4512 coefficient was 4524.97 angstroms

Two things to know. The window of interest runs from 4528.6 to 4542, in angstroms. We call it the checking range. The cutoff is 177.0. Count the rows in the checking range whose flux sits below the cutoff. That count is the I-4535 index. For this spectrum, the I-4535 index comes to 6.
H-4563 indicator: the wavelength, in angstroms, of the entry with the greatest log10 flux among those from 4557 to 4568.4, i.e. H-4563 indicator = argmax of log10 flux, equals 4560.54 angstroms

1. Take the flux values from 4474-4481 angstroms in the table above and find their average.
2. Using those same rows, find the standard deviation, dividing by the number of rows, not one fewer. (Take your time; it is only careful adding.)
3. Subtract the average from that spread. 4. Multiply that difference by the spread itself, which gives -121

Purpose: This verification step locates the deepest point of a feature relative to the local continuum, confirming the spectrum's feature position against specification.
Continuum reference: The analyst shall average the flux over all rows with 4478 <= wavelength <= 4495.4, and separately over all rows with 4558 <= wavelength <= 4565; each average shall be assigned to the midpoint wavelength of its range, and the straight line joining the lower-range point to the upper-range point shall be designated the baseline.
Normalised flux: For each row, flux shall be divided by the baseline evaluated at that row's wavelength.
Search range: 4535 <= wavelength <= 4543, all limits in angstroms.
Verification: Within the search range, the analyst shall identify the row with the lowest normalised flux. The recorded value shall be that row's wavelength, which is 4542.72 angstroms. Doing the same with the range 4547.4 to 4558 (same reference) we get 4551.10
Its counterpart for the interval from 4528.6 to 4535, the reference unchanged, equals 4529.14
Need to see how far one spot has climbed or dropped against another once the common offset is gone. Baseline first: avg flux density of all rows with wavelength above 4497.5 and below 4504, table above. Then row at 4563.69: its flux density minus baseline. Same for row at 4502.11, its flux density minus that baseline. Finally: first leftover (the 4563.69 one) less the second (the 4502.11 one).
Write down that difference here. -11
